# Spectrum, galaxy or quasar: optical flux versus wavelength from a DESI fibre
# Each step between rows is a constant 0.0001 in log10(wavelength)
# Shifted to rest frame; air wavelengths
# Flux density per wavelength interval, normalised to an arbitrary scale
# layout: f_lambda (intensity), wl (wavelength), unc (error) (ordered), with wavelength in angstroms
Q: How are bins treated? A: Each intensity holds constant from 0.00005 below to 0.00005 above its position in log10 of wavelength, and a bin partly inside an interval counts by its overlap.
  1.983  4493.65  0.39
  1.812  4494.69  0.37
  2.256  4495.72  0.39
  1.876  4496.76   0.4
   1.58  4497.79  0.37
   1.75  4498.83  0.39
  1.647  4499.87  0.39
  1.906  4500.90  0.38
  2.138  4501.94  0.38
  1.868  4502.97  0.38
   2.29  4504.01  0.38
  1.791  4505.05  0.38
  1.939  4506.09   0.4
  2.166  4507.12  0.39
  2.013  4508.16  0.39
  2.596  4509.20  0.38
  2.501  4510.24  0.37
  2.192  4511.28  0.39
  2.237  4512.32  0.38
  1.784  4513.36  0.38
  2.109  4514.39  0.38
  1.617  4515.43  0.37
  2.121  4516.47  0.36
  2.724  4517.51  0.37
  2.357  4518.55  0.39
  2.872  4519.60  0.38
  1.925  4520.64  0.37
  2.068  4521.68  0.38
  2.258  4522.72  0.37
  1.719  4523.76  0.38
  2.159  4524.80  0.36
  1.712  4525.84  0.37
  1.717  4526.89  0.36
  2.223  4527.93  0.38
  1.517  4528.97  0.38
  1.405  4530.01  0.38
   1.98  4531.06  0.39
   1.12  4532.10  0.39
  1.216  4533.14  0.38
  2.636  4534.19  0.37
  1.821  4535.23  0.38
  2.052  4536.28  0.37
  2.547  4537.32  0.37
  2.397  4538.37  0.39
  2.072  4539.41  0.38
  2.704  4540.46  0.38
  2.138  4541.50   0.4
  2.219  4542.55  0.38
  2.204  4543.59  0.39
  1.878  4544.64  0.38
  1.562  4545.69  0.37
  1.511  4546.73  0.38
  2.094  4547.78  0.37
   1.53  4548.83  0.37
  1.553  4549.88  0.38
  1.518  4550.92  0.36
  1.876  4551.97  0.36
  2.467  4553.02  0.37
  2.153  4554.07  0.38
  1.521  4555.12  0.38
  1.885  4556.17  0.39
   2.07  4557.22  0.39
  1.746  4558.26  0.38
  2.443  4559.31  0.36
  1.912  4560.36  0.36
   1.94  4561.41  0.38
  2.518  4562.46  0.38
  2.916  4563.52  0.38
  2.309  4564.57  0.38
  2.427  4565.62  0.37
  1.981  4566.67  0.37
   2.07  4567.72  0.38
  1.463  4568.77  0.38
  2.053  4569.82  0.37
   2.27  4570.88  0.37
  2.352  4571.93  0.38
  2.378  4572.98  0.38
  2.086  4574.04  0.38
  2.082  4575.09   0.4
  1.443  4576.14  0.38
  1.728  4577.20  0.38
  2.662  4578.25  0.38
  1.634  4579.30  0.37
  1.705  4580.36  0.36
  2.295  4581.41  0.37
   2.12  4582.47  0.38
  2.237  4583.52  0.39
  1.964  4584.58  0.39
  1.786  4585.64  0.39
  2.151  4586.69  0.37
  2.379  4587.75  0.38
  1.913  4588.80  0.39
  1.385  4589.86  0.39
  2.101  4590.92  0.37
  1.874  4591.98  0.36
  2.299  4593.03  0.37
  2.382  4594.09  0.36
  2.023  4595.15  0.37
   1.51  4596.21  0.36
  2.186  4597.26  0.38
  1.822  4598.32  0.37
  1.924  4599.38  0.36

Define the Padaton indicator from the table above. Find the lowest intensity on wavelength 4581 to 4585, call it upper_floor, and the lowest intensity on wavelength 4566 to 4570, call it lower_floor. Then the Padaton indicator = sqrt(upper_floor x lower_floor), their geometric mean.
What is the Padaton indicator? 1.70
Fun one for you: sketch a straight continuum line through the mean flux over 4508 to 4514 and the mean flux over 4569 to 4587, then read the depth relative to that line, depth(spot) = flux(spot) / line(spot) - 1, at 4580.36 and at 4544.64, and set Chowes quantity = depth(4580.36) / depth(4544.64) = 1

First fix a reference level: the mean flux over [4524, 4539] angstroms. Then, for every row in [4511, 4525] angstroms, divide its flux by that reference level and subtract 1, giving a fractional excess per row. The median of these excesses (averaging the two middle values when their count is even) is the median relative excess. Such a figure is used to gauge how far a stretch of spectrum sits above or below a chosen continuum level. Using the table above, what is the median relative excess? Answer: 0.13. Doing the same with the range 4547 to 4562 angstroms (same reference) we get 0.00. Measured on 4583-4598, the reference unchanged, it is 0.09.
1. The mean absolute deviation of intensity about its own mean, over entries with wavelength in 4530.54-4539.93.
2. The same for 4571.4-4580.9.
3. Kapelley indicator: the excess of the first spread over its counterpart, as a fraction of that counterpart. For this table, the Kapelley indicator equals 0.2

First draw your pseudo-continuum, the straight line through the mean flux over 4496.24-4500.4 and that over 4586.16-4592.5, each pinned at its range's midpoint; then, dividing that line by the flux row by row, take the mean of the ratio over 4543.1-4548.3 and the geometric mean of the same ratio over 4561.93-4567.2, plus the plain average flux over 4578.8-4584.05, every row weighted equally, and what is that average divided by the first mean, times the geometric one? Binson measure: 1.5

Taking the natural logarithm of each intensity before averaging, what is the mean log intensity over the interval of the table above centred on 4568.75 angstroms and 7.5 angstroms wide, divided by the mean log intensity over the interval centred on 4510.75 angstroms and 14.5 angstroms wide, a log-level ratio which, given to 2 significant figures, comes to 0.96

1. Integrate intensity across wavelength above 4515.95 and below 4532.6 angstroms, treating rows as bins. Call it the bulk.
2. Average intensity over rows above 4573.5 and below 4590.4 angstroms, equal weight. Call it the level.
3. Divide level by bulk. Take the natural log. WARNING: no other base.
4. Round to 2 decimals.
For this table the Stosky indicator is -2.82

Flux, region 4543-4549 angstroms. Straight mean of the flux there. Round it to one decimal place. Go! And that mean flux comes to 1.8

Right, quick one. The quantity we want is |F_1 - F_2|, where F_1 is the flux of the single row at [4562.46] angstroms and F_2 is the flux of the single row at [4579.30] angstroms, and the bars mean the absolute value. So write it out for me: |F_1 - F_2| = 0.9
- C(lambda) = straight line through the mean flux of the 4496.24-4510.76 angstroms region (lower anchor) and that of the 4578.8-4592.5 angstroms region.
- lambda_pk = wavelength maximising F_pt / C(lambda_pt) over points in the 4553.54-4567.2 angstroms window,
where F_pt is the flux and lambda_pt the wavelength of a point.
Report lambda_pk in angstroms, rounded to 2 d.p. 4563.52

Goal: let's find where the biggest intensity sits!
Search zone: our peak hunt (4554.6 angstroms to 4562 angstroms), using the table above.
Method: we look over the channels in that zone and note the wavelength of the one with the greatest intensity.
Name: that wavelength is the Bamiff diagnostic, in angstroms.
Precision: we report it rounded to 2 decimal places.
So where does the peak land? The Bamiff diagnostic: 4559.31 angstroms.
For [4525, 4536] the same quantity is 4534.19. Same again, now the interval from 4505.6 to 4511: 4509.20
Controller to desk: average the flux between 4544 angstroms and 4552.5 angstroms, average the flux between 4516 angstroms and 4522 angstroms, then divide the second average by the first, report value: 1.39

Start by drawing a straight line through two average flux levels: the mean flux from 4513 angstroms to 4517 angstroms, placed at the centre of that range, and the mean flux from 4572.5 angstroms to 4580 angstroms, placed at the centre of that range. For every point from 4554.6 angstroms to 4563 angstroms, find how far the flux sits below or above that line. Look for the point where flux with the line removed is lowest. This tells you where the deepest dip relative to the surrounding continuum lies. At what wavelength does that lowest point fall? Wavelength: 4555.12 angstroms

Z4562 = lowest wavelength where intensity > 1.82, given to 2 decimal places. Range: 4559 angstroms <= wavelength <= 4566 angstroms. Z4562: 4559.31 angstroms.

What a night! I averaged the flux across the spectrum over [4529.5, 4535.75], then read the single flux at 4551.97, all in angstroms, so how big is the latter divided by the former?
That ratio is 1.1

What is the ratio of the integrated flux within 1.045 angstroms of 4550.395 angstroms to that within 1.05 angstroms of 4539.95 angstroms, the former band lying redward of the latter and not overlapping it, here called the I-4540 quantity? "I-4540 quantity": 0.64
